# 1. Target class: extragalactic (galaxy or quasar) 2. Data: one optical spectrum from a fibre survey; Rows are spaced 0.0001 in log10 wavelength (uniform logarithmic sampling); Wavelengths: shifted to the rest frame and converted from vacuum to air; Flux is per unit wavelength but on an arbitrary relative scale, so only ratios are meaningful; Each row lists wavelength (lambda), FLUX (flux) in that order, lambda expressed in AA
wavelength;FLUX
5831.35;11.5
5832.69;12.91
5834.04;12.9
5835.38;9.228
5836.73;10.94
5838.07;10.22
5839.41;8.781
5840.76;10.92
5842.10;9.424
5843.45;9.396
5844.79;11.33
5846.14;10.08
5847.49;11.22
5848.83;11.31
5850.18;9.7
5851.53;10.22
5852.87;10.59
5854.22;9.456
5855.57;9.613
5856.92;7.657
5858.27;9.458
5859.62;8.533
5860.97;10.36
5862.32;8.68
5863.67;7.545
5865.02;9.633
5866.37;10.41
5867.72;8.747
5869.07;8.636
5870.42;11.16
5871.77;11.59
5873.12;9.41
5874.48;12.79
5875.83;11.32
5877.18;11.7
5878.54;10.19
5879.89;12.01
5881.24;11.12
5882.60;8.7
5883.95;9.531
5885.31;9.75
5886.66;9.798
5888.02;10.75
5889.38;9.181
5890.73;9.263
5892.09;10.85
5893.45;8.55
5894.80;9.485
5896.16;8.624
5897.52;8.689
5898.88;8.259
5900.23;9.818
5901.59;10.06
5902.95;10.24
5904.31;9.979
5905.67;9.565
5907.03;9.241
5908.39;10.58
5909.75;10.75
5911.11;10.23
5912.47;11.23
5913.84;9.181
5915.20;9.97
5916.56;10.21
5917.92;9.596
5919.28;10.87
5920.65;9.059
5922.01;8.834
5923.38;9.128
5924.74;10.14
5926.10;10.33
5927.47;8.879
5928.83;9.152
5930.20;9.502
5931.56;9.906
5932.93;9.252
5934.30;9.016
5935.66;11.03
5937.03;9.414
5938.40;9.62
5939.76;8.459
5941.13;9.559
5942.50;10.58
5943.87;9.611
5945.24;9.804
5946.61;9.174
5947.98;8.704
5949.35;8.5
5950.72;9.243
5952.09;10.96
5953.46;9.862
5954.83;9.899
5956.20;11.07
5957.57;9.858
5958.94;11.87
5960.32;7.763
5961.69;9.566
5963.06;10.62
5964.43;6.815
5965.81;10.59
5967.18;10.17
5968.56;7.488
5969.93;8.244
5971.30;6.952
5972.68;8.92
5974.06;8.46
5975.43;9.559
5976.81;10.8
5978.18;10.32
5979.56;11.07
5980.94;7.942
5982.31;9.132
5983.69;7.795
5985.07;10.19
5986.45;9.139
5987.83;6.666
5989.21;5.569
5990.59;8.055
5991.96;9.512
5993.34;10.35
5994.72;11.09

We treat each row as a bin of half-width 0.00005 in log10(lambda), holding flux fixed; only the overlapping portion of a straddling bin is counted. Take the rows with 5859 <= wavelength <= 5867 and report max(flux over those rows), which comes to 10.41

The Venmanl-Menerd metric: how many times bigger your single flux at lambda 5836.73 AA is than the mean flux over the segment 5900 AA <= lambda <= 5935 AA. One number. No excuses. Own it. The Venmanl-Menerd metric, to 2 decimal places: 1.12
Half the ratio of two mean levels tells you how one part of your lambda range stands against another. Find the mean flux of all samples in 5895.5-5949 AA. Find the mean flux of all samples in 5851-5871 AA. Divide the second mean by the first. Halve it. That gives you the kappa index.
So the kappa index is 0.486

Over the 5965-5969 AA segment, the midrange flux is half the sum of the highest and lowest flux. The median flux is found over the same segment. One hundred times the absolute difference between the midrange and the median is 113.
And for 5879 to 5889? 56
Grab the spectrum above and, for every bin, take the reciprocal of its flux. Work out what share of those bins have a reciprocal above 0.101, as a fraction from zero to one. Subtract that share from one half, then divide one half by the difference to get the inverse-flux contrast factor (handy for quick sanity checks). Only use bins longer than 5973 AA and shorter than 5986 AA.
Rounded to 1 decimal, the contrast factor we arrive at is -9.0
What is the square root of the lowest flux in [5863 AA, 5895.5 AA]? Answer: 2.75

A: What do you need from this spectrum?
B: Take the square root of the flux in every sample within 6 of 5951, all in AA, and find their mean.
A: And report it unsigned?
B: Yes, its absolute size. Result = 3.110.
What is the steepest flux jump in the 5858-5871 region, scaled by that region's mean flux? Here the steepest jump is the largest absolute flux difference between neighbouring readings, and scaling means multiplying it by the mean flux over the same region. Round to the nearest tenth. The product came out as 23.5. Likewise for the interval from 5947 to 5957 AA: 16.7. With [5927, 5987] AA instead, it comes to 38.7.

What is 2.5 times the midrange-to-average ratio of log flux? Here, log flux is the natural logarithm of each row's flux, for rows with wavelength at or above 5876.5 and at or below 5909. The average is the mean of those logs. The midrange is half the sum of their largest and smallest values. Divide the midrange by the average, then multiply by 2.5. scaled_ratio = 2.52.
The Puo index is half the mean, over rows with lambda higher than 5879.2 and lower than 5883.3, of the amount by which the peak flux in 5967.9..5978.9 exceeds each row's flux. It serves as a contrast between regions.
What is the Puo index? 0.10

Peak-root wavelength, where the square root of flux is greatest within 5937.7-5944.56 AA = 5942.50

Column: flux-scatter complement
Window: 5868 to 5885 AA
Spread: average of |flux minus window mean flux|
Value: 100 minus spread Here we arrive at 98.8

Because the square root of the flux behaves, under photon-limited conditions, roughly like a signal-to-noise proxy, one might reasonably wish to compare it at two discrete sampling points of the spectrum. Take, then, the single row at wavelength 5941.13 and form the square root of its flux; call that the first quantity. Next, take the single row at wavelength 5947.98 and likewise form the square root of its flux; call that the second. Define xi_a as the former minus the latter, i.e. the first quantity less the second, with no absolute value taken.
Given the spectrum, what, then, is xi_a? 0.14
